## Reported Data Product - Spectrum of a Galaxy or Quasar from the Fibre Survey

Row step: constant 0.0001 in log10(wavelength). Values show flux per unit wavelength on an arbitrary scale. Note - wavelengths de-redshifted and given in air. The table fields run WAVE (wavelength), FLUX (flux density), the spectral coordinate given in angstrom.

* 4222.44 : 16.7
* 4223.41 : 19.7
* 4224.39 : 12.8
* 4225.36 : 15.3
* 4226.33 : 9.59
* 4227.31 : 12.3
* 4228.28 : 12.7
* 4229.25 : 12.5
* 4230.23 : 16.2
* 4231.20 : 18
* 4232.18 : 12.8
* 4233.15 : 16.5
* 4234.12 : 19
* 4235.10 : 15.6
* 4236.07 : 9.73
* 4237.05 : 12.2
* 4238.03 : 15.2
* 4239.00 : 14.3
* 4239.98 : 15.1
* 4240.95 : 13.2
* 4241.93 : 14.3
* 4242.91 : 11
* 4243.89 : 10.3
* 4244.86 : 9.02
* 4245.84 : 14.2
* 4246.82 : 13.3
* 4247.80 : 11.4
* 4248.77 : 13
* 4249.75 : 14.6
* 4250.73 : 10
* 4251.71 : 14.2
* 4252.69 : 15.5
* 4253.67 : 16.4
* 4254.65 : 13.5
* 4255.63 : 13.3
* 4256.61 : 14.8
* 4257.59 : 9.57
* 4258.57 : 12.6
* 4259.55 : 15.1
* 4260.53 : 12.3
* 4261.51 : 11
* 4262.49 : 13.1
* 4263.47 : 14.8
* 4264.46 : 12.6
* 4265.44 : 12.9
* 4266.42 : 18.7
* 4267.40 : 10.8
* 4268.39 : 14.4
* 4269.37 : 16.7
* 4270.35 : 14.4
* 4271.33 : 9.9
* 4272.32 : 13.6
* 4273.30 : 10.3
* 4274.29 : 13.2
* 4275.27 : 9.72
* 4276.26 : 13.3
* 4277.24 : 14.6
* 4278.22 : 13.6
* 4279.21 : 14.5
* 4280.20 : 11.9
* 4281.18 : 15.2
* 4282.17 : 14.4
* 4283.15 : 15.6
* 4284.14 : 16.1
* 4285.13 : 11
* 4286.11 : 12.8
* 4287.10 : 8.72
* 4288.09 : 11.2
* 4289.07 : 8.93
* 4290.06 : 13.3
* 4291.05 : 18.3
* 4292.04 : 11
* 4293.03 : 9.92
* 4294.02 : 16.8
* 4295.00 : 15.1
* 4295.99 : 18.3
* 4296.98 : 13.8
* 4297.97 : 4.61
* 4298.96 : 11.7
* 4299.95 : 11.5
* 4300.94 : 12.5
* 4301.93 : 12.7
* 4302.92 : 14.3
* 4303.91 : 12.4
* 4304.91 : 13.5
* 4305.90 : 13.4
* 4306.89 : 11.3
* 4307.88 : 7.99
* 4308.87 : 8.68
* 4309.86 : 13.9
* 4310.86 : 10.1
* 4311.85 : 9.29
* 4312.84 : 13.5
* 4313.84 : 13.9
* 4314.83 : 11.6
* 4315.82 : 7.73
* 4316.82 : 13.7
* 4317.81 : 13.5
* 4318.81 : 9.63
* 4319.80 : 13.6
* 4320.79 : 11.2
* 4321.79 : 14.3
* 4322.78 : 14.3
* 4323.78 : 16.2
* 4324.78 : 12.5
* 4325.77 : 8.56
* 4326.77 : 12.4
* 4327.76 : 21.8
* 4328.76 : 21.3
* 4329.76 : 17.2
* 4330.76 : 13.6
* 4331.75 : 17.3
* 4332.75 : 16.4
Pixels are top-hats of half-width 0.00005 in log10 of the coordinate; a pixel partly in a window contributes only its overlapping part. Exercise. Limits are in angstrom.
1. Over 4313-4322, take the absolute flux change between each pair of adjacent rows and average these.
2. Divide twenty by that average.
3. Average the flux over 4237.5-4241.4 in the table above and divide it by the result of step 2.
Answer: 2.32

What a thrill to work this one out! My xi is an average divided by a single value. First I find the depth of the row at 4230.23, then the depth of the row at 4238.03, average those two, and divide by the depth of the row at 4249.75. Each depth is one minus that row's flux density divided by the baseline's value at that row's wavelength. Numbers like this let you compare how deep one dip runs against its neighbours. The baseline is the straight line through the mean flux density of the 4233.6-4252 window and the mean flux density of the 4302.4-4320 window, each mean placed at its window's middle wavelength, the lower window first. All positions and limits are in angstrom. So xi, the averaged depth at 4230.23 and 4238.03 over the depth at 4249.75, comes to 1.5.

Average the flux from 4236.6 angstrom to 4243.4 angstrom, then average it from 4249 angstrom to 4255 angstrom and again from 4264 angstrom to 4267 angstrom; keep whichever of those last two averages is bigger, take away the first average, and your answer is 1.1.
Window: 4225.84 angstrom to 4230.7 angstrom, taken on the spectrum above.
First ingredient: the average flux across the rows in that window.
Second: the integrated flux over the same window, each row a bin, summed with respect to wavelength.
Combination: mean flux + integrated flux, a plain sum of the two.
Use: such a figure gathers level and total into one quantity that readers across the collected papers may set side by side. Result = 74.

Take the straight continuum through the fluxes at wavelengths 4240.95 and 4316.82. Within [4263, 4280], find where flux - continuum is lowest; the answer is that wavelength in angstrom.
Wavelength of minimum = 4275.27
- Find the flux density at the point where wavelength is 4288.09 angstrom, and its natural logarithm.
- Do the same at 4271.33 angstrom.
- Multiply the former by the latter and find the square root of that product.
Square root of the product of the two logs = 2.4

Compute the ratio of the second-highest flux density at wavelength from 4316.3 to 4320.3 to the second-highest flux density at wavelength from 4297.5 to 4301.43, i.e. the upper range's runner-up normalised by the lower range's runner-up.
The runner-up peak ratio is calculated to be 1.16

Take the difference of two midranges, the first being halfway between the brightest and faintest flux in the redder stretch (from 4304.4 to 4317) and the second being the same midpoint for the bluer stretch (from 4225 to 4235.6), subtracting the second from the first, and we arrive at -3.5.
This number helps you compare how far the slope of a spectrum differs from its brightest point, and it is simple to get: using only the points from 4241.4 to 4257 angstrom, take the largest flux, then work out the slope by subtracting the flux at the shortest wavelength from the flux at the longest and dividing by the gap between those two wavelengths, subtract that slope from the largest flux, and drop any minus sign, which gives 16.4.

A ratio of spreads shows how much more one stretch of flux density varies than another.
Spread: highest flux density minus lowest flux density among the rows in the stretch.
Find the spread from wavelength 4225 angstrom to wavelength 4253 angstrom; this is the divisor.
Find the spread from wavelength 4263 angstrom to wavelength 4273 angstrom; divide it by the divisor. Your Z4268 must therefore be 0.88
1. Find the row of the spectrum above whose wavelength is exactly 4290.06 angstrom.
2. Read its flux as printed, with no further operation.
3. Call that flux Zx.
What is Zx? 13.3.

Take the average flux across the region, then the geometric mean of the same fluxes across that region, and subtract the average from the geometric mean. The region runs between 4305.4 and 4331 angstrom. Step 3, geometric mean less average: -0.44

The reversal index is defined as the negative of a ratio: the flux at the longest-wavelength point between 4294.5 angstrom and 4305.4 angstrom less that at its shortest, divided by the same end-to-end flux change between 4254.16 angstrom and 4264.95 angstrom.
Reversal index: -2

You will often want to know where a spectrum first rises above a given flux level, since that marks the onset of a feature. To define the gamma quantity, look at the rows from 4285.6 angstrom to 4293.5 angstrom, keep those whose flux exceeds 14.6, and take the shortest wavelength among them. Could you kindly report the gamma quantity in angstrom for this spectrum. 4291.05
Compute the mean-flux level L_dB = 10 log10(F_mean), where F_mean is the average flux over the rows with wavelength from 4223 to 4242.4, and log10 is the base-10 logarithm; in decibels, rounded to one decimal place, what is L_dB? 11.6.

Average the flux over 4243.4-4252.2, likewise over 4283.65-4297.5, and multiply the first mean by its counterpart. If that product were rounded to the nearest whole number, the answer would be 162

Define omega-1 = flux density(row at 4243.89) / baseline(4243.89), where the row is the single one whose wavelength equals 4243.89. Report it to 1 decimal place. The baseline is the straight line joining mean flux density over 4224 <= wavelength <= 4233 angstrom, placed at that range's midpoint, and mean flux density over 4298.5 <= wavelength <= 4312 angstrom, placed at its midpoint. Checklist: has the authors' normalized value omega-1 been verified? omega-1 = 0.8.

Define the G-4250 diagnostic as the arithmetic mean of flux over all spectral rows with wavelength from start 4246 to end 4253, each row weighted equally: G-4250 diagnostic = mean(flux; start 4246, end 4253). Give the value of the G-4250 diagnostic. 13.1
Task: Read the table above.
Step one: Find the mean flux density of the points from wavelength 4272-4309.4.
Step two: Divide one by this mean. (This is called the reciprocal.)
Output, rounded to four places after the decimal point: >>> 0.0792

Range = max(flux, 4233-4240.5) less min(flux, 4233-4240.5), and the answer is 9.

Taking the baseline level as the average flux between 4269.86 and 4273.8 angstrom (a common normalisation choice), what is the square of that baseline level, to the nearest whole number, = 145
